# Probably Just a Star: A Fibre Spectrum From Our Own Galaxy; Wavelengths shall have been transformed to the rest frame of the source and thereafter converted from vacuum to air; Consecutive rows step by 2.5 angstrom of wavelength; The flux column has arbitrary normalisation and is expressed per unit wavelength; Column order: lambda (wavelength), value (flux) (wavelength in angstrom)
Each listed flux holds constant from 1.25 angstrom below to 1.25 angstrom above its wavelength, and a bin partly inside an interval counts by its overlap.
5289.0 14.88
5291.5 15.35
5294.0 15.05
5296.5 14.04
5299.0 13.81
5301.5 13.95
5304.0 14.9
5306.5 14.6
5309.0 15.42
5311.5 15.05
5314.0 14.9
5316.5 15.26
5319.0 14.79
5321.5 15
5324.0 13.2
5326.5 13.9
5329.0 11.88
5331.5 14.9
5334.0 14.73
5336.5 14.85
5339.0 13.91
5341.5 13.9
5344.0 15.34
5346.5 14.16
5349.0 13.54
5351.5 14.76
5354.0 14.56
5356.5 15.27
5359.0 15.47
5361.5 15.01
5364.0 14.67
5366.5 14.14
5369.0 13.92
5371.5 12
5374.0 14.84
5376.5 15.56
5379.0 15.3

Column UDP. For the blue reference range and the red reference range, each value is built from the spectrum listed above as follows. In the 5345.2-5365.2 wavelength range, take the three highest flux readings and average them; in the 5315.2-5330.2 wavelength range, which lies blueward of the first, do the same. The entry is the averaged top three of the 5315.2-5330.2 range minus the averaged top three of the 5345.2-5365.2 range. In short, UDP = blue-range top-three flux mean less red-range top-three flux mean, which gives -0.23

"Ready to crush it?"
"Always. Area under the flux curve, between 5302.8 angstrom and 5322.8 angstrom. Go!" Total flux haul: 300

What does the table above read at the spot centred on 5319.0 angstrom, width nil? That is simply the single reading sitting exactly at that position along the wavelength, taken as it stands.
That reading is 14.79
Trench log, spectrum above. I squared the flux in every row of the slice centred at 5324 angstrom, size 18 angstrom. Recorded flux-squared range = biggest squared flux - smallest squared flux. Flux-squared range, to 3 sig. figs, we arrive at 91.7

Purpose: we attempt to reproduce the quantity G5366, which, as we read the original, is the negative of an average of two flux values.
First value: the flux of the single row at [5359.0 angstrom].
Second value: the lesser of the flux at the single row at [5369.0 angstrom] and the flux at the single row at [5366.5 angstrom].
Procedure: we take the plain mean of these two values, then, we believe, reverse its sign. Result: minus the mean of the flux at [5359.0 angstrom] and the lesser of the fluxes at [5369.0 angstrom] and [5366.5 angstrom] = -14.7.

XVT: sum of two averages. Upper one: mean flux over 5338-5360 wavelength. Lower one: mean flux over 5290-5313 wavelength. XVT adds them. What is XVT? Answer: 29.23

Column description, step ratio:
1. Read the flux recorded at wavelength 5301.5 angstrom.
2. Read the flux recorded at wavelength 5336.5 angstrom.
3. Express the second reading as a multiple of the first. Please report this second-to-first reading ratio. 1.06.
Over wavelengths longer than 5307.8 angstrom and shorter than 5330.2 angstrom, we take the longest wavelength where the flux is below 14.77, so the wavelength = 5329.0 angstrom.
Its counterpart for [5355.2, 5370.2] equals 5369.0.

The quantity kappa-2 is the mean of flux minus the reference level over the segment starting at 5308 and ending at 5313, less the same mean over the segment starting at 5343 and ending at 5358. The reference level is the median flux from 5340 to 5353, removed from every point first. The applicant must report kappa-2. 0.6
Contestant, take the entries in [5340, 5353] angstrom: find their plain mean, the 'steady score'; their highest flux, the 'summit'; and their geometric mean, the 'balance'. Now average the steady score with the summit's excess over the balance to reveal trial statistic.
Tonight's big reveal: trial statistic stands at 7.68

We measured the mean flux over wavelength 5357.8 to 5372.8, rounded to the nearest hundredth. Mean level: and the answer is 14.20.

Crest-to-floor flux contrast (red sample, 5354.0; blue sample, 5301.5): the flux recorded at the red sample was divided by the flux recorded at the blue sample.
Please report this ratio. 1.04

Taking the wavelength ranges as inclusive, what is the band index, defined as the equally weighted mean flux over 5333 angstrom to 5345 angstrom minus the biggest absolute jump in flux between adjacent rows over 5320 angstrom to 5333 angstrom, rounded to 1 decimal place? 11.5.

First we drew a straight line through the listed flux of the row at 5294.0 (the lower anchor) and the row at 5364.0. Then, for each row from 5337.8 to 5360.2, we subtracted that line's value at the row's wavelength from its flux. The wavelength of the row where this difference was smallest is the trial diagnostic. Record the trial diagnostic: 5349.0 angstrom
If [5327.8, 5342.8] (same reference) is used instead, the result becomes 5329.0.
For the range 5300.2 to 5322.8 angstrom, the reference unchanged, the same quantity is 5301.5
